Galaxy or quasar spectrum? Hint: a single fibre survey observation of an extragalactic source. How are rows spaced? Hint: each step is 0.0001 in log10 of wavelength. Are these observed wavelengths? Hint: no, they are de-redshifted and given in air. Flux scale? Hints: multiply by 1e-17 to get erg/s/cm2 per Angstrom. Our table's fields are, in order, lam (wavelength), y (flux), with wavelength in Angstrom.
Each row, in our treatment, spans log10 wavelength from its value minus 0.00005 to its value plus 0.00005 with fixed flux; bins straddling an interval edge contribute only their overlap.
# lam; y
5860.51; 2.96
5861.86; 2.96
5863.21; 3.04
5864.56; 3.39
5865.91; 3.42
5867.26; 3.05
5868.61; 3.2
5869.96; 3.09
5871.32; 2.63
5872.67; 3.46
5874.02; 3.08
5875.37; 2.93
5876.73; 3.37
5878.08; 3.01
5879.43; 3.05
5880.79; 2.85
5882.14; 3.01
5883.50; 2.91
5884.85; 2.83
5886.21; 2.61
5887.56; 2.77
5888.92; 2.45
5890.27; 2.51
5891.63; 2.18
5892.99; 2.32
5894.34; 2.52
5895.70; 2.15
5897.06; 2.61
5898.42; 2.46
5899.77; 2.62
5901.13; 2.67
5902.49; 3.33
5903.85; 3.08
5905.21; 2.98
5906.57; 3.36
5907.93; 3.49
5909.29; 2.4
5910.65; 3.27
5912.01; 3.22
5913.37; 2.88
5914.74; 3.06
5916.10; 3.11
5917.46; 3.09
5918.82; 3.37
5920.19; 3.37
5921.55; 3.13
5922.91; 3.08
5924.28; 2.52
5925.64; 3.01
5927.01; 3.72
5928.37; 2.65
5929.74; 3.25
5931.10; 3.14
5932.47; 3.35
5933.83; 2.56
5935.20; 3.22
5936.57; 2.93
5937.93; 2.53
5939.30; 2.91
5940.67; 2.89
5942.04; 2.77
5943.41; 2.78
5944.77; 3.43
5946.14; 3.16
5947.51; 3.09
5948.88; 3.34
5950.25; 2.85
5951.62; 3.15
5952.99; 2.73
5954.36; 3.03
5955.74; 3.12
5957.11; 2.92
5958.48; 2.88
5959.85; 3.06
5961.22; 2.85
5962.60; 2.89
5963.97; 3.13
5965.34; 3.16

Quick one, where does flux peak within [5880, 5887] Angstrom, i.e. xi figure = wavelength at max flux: 5882.14 Angstrom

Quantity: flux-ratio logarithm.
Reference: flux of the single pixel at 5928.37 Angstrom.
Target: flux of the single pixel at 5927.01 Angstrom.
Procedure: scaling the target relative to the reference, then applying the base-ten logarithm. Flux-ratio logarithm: 0.15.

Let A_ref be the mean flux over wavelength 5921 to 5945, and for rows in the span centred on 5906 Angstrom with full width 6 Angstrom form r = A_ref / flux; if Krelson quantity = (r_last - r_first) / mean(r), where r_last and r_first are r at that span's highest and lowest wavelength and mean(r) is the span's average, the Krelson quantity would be -0.12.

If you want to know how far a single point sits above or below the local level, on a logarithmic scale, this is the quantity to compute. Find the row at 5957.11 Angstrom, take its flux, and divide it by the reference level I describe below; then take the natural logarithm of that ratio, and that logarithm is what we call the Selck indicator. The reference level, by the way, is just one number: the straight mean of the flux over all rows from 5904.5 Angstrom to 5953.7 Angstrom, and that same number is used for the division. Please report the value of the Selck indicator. -0.043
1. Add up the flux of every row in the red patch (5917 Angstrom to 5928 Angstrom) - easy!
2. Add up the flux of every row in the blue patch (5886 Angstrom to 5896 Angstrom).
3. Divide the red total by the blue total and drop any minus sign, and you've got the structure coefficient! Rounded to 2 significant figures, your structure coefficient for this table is 1.3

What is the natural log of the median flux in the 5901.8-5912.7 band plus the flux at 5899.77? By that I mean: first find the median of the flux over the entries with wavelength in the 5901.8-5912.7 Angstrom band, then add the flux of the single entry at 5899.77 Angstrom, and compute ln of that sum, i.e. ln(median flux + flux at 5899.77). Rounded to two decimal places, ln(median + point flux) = 1.77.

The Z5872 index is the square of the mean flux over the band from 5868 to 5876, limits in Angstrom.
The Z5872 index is 9.4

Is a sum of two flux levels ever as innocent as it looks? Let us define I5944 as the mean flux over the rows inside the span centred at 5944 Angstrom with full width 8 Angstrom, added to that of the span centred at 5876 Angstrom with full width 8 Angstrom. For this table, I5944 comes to 6.17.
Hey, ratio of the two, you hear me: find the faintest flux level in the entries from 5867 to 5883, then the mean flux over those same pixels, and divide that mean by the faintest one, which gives 1.16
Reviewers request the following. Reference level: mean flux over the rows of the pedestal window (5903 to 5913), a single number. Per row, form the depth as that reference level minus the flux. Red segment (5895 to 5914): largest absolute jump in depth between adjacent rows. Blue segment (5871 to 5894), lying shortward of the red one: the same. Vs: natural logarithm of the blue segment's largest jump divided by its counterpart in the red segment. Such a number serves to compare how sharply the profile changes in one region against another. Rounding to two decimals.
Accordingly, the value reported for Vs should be -0.27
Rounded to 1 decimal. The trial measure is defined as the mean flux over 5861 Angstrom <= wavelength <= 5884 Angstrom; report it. 3.1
